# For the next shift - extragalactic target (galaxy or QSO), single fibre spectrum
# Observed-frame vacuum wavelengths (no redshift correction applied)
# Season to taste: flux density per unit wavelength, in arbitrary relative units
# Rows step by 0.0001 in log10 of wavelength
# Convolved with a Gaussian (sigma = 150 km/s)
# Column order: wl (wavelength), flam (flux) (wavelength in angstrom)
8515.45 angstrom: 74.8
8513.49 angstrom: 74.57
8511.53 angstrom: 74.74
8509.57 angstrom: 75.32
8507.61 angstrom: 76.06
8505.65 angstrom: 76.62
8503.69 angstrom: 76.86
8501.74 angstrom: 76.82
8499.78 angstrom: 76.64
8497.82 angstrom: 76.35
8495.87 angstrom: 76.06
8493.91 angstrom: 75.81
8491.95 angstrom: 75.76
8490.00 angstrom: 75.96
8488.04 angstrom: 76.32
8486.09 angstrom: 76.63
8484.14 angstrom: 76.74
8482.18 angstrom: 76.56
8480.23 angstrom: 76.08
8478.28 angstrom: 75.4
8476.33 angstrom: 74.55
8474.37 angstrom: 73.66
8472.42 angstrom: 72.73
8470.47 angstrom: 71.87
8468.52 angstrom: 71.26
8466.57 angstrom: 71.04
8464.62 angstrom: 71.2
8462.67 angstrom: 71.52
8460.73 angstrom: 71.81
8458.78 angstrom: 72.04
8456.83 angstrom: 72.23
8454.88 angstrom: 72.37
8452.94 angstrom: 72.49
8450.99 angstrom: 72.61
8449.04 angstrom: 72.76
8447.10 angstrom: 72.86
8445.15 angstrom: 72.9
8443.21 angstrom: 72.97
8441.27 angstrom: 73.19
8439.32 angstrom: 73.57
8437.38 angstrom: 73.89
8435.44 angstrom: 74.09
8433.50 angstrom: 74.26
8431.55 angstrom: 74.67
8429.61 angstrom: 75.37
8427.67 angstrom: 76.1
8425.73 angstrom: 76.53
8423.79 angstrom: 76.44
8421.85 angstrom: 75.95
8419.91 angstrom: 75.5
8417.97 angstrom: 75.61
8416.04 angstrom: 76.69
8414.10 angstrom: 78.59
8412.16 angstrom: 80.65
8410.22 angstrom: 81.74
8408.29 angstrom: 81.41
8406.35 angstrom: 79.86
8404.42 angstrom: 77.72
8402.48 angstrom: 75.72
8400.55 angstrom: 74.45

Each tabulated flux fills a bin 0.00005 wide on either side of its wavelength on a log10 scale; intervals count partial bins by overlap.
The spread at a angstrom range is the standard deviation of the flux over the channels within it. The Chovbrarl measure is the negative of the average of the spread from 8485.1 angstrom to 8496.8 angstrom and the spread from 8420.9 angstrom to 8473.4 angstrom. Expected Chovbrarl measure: -1.0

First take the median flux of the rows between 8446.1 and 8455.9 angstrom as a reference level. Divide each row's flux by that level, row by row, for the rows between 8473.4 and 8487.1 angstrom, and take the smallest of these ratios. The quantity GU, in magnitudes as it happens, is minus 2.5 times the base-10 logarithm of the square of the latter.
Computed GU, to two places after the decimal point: -0.03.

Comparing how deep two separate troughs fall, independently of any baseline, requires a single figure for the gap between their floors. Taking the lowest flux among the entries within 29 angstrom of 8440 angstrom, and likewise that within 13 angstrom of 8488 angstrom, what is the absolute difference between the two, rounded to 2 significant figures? 3.5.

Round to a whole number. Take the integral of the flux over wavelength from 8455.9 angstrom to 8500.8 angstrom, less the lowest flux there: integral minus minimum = 3264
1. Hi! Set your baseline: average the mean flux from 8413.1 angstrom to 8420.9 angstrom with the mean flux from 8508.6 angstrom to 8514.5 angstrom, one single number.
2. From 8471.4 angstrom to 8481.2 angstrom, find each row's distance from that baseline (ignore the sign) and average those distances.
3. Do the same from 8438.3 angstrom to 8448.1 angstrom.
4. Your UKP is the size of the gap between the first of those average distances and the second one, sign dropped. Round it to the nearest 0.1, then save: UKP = 1.2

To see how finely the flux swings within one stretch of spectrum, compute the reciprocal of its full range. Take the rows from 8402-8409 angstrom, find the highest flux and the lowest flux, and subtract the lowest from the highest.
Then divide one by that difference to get 0.2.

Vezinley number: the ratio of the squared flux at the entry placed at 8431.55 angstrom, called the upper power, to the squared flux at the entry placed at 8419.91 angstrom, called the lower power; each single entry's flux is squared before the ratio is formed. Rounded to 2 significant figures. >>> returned 0.98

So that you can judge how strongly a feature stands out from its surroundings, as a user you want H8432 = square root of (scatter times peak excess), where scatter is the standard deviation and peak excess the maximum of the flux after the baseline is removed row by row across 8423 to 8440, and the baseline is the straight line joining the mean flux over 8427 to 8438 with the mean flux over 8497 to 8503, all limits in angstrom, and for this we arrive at 1.6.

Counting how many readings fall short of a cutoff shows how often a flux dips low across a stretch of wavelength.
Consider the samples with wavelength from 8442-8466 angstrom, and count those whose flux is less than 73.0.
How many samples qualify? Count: 12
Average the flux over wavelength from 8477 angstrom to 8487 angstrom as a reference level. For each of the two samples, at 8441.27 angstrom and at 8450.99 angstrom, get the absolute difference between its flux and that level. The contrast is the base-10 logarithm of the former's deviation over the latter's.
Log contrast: -0.1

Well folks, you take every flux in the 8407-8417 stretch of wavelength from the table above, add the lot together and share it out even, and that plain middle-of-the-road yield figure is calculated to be 80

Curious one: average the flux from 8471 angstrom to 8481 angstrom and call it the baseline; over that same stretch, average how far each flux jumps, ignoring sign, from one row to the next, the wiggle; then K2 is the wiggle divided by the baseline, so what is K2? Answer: 0.011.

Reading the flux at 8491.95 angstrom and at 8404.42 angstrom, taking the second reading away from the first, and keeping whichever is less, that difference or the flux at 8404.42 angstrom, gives -2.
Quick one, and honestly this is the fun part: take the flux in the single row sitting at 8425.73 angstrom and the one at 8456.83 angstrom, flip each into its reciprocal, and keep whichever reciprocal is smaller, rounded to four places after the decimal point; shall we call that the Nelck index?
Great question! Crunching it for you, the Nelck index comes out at 0.0131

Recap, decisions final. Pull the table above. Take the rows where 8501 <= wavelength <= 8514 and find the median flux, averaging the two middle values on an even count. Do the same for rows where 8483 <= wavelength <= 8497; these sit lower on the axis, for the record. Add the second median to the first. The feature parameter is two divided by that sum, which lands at 0.0131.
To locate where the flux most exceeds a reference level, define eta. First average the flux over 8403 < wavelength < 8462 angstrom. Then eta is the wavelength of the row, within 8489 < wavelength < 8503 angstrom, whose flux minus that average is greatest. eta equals 8501.74 angstrom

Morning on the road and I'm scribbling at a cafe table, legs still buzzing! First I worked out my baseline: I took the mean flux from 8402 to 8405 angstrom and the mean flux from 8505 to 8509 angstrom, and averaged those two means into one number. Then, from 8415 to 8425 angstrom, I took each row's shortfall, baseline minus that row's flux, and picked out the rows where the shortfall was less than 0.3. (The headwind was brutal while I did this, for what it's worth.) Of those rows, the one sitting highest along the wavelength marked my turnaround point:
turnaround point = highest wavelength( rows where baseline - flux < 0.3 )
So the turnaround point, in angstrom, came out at 8423.79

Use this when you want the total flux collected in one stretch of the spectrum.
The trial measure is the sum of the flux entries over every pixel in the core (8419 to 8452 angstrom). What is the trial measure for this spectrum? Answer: 1264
